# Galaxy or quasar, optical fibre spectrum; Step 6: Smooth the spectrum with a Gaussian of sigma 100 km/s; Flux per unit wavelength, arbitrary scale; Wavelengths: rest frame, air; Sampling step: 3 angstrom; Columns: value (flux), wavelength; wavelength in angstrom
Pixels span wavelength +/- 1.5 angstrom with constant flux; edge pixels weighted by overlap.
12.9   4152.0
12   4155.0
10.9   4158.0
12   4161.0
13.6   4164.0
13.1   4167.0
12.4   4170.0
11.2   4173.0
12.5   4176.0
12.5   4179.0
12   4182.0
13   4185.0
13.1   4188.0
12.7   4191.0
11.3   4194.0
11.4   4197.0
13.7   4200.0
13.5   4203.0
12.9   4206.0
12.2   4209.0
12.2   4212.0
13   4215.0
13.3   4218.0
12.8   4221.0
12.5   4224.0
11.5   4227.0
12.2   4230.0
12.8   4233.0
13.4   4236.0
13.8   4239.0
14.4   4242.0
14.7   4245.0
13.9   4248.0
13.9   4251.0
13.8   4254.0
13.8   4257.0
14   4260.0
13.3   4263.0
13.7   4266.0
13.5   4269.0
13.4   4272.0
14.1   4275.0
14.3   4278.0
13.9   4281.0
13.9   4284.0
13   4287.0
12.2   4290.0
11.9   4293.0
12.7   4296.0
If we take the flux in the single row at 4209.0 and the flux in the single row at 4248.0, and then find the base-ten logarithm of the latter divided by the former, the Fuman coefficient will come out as 0.057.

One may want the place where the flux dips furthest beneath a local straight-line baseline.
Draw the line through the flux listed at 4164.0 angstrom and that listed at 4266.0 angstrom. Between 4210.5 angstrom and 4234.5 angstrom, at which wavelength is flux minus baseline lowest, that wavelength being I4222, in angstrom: 4227.0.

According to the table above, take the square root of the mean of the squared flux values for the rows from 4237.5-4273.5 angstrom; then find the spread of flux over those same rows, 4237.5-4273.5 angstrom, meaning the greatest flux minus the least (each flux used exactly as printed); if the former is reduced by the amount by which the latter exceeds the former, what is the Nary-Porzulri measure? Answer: 26.3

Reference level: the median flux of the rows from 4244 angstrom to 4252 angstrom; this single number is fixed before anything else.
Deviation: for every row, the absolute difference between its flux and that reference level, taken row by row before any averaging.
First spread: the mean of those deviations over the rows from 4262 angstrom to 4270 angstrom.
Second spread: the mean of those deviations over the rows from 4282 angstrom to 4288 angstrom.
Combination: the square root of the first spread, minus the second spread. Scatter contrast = 0.2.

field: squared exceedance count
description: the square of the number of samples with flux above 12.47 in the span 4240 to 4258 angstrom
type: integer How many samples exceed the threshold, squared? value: 36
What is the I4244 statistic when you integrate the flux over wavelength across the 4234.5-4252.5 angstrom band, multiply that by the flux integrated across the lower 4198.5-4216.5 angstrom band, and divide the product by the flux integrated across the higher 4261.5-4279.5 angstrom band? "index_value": 238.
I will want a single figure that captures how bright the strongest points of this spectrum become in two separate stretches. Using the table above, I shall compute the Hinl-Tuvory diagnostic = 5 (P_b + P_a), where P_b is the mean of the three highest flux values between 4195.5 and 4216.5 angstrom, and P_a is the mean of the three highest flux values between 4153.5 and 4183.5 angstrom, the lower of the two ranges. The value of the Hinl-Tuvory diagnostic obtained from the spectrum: 132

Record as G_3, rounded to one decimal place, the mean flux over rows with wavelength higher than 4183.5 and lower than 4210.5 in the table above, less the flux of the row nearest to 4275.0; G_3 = -1.5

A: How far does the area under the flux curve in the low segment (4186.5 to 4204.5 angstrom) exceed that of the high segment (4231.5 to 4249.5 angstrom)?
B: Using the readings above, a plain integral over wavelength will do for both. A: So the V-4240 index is -22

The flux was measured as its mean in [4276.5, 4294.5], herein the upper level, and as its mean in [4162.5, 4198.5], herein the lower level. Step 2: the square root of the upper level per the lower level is 1.03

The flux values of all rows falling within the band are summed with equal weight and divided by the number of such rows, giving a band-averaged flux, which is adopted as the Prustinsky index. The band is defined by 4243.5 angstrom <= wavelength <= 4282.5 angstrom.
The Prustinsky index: 13.9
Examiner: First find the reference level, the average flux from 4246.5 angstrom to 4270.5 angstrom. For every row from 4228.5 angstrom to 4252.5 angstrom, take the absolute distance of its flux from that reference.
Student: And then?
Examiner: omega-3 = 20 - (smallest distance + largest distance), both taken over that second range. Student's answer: 18.4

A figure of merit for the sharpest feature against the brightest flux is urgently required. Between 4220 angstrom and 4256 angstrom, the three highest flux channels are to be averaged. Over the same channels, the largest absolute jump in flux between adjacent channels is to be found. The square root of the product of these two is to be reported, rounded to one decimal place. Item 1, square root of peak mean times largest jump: 3.8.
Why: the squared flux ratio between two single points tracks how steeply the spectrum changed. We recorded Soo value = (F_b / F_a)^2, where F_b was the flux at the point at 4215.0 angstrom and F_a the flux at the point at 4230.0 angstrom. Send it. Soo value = 1.14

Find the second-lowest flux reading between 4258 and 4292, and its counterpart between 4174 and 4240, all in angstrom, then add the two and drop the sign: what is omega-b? 24.40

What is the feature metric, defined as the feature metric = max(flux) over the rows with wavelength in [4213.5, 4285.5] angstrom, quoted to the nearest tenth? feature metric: 14.7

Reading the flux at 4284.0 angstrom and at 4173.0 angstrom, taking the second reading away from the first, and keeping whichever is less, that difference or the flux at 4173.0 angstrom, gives 2.7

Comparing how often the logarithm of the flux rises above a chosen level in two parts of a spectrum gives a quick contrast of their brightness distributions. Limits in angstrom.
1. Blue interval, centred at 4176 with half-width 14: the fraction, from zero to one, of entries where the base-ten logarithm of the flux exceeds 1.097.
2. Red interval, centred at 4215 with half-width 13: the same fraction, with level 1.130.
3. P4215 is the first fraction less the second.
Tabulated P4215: 0.3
